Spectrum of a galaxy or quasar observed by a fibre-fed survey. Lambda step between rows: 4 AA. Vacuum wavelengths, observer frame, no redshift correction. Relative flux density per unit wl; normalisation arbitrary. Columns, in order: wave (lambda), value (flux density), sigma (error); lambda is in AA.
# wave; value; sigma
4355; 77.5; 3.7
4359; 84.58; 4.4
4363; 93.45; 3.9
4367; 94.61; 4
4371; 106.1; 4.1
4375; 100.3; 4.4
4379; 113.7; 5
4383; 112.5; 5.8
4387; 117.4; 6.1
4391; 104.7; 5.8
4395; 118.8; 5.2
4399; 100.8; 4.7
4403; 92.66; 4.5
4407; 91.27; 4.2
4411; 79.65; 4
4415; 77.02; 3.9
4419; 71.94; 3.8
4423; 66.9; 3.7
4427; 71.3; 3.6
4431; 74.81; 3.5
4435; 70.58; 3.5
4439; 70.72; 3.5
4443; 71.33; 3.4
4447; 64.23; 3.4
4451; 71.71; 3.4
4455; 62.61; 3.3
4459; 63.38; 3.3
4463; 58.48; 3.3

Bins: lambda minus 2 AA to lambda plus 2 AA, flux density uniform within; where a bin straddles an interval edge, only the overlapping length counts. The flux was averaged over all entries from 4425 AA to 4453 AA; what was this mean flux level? 71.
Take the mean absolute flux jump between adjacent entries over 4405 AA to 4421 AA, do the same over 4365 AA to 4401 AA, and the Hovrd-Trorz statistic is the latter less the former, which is 3.8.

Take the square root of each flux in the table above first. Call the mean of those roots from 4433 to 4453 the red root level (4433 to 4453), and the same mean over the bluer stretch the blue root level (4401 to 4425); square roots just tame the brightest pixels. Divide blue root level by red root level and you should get 1.07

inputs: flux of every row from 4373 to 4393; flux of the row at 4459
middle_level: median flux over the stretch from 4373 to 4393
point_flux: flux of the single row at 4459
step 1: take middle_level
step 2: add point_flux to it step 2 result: 176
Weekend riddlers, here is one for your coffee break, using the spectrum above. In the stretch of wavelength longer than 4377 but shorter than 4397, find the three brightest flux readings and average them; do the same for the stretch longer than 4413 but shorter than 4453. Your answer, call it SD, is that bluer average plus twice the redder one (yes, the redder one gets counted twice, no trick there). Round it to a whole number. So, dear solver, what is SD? 266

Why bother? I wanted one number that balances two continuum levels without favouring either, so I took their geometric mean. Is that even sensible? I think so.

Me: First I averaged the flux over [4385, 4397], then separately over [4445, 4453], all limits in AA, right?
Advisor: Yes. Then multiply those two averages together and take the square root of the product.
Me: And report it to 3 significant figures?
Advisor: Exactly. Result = 87.9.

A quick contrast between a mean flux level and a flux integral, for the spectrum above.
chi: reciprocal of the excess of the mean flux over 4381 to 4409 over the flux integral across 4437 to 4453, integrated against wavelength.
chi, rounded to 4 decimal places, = -0.0010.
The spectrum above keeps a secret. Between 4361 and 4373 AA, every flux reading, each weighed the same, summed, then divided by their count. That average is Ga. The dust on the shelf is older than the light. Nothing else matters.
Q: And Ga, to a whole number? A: 98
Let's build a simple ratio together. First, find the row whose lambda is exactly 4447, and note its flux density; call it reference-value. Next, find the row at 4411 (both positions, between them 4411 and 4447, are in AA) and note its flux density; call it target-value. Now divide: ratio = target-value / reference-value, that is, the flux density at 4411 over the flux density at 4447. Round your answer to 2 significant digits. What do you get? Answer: 1.2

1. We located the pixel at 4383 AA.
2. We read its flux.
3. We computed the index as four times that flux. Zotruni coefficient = 450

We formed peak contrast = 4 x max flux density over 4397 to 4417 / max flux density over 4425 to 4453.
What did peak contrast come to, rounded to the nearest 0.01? 5.39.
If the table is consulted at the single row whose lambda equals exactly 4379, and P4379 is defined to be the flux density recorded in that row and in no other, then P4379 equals 113.7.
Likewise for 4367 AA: 94.61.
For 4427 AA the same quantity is 71.3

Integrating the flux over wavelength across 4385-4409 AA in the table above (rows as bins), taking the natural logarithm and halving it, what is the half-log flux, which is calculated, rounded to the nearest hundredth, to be 3.91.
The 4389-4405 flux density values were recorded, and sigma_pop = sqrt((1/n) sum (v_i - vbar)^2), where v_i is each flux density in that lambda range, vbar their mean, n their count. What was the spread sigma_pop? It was 9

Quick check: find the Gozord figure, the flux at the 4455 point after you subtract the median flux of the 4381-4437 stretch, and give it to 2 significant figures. -23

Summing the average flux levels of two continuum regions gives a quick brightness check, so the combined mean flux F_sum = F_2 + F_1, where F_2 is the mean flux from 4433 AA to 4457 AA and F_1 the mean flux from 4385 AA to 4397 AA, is 182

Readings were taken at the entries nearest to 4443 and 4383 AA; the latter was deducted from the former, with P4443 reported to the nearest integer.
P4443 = -41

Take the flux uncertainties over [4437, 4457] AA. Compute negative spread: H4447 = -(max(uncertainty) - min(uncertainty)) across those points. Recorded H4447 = -0.20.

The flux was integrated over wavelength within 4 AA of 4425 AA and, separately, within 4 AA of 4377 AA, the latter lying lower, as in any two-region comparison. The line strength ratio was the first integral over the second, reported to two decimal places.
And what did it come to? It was 0.65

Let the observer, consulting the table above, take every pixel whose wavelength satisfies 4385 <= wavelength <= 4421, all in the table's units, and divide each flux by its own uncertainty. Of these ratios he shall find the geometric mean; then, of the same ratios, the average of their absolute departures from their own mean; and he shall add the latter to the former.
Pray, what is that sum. 21.5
